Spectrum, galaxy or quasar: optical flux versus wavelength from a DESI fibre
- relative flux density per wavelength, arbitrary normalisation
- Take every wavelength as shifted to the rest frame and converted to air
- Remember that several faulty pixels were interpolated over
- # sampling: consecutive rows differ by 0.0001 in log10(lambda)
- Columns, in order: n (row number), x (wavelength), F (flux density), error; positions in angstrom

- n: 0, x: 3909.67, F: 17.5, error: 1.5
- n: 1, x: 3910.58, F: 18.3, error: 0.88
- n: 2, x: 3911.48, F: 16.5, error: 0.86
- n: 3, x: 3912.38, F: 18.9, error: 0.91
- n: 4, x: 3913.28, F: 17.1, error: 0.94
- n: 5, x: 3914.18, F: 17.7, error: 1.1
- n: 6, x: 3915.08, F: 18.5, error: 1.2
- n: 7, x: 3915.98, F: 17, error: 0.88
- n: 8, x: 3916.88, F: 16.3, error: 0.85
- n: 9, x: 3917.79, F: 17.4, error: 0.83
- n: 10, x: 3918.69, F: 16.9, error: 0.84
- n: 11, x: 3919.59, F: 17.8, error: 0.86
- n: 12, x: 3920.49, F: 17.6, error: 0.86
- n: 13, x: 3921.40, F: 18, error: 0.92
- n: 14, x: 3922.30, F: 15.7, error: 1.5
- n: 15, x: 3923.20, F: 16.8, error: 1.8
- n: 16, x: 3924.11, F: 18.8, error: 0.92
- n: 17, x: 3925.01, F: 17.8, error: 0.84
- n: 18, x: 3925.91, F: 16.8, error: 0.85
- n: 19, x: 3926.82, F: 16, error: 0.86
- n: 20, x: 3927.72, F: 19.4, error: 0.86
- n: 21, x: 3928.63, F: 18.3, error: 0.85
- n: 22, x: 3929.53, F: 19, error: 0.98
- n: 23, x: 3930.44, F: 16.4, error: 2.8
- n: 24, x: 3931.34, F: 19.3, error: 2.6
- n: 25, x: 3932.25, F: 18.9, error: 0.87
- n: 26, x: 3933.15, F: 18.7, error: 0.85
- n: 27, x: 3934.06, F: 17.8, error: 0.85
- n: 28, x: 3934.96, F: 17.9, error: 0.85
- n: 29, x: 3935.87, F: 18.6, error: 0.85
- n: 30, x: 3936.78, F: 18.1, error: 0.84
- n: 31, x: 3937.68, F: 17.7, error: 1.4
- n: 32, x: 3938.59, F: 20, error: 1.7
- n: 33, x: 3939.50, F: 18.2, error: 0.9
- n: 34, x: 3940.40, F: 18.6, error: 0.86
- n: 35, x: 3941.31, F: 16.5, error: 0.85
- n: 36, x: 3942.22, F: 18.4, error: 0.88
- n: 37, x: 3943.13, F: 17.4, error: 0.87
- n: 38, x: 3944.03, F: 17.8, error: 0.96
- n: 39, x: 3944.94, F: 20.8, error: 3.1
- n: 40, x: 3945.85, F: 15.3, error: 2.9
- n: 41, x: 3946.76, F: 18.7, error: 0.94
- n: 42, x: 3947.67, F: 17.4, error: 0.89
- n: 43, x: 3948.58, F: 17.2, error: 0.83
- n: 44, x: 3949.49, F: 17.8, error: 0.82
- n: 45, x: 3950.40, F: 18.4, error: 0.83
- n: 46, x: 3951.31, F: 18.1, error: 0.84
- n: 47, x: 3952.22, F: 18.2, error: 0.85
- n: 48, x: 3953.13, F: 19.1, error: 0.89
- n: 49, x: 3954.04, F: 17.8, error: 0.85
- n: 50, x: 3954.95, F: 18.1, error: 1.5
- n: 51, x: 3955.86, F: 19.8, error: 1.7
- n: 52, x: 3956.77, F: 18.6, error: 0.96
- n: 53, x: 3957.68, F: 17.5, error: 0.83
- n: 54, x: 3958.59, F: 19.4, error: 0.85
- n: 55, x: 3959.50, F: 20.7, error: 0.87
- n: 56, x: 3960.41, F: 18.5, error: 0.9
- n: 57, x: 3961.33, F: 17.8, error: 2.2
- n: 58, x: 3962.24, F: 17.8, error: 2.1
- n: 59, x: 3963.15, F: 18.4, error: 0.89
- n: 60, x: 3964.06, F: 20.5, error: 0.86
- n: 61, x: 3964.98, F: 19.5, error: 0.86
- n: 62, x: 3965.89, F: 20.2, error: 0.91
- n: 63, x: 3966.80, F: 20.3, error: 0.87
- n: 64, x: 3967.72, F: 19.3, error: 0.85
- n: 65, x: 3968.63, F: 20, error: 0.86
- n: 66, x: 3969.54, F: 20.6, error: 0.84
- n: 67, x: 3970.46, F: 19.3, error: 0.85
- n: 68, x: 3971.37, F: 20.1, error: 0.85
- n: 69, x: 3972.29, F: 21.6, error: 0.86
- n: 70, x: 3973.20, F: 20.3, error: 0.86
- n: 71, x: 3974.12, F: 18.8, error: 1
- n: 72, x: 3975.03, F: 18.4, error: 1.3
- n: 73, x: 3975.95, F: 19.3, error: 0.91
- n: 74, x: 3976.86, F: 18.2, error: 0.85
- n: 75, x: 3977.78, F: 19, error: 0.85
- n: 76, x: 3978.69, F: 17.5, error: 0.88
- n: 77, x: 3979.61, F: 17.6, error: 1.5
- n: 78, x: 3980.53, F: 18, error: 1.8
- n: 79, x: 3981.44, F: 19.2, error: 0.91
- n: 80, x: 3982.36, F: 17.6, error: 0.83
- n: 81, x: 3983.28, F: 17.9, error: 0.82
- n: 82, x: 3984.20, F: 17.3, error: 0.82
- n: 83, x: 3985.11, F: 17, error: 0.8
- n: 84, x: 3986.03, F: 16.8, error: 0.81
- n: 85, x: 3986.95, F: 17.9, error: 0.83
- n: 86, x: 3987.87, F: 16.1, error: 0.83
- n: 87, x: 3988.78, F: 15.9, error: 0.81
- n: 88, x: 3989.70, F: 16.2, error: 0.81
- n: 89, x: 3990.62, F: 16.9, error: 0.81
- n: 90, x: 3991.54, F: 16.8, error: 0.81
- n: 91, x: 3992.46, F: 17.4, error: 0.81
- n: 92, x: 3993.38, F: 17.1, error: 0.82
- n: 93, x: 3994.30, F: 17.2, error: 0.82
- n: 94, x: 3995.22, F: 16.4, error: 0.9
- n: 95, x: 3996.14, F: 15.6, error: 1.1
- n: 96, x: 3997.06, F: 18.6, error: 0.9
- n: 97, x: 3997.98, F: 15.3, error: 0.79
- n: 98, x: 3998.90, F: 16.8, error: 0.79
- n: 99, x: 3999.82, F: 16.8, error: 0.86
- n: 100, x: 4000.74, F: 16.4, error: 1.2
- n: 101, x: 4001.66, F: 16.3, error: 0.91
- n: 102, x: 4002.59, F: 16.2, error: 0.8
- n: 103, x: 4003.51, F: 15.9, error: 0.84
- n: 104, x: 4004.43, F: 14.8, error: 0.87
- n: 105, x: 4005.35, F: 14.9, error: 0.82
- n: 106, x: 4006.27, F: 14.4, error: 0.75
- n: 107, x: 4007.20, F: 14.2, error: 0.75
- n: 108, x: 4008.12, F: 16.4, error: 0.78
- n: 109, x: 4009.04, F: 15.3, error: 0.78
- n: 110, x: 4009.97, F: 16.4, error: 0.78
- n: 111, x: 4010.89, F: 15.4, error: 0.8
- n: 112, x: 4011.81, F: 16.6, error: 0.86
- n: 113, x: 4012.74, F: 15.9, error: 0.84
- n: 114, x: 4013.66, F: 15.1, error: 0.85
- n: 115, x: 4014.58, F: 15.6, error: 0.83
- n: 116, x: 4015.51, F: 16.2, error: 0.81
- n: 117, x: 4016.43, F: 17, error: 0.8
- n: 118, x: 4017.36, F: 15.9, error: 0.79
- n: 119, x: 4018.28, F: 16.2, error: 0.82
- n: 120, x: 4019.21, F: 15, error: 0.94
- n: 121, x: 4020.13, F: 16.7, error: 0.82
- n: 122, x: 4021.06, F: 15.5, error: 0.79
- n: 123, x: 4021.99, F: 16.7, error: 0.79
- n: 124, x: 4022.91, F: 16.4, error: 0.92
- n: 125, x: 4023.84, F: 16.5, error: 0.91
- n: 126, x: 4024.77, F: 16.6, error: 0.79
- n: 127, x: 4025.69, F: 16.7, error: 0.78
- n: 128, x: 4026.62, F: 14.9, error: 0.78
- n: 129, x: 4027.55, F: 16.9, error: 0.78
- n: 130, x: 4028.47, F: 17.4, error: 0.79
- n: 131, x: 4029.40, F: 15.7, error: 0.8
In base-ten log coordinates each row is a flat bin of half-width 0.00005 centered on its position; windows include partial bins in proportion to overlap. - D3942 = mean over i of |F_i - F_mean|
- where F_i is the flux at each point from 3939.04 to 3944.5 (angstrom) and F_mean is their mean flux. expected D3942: 0.58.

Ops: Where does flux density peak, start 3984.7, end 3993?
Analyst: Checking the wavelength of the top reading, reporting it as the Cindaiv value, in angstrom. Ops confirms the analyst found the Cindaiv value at 3986.95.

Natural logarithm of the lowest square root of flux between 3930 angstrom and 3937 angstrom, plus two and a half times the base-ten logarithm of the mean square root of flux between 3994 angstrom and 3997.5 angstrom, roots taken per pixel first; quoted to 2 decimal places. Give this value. 2.93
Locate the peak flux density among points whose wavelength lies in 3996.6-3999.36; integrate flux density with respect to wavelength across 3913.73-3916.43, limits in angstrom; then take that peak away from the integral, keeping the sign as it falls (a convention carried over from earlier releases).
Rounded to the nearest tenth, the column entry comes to 29.4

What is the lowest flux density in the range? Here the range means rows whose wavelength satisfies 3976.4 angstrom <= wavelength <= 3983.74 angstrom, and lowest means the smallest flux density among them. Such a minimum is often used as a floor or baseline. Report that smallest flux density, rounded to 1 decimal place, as 17.5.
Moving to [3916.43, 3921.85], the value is 16.3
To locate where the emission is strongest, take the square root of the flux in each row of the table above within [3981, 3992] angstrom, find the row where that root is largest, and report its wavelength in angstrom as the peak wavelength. 3981.44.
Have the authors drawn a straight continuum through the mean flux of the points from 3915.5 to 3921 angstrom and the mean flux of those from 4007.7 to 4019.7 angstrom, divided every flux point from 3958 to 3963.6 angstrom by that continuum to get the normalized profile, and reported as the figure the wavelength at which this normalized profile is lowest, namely 3961.33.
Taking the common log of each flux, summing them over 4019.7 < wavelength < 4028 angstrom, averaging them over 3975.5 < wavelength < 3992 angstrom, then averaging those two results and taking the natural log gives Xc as 1.8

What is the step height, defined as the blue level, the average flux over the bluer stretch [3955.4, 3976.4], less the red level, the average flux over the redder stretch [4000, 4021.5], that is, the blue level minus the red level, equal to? 4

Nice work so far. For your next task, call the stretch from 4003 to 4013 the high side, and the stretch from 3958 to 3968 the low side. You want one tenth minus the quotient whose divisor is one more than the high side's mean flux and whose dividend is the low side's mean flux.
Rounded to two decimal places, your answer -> -1.07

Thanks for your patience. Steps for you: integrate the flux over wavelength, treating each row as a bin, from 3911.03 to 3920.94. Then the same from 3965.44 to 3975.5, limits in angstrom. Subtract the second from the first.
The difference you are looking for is -27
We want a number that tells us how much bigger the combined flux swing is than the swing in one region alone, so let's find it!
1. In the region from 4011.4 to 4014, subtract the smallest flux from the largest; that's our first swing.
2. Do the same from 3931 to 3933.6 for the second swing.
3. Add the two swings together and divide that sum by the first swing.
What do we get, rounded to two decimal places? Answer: 1.40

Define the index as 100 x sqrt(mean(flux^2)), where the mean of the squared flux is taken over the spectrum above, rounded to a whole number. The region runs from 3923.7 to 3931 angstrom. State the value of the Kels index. 1785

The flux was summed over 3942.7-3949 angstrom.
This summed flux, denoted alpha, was 125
